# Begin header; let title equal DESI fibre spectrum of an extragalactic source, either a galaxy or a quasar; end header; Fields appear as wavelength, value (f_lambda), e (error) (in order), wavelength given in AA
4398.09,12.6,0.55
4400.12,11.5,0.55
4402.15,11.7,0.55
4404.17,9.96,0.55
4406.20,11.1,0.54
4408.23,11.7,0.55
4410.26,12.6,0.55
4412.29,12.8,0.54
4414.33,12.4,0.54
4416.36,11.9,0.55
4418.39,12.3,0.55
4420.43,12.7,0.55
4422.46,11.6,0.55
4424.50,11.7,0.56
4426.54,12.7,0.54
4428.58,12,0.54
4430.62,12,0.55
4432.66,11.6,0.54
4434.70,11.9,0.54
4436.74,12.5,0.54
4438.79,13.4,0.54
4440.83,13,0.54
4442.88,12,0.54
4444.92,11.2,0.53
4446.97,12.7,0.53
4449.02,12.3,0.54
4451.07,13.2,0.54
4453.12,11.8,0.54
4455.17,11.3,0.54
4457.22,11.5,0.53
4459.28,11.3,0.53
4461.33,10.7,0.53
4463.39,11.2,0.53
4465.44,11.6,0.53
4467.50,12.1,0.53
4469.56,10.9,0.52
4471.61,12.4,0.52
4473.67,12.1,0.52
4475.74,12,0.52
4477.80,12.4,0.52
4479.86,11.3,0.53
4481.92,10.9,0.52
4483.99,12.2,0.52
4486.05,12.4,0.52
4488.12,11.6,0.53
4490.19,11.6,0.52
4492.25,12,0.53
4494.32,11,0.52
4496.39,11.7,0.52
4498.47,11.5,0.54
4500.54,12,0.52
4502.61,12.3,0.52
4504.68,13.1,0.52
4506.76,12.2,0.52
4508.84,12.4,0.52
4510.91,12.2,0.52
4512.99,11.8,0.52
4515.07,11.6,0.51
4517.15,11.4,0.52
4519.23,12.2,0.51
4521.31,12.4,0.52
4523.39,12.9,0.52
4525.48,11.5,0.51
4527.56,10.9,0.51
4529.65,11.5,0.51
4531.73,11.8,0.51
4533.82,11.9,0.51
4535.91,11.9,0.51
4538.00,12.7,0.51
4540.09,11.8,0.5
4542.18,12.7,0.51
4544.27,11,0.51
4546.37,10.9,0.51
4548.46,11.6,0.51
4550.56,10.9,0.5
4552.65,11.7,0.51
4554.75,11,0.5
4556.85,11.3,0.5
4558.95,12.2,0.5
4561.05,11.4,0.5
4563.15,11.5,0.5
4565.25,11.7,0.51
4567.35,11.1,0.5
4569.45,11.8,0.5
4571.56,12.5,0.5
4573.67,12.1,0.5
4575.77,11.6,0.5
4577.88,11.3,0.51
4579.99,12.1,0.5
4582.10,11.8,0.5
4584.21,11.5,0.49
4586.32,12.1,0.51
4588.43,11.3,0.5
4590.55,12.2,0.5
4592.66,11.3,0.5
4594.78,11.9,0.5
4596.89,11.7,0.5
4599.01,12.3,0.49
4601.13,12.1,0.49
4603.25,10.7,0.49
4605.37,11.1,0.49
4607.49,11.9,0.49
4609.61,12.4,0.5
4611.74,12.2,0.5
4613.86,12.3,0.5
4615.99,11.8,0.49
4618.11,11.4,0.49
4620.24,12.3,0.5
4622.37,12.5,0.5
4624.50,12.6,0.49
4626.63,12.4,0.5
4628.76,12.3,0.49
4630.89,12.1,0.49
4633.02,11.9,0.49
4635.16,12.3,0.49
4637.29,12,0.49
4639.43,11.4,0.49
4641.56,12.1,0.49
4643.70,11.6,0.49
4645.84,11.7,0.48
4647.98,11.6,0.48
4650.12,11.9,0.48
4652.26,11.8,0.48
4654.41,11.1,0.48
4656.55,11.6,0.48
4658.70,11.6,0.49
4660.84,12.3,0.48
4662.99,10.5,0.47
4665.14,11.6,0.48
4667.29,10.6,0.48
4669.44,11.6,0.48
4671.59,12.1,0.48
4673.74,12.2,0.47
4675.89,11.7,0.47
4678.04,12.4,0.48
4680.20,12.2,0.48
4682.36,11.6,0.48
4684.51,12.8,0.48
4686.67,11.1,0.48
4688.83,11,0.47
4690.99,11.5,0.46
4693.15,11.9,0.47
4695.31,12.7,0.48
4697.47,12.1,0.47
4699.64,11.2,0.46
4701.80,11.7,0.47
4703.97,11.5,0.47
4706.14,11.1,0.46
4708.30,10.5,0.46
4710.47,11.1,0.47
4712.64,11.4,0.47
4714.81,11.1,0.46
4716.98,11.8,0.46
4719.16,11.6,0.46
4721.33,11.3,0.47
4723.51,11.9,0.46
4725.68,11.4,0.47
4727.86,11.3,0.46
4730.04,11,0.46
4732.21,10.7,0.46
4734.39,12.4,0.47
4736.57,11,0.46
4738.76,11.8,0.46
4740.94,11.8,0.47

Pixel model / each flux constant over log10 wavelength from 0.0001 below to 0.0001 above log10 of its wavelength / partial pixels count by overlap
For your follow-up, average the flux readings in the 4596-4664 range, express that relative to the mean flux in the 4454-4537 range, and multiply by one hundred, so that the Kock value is 100.6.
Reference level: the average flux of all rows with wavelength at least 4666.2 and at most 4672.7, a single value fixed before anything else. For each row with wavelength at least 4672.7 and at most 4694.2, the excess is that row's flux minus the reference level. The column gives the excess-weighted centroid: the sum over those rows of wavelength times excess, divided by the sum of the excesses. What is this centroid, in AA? 4679.9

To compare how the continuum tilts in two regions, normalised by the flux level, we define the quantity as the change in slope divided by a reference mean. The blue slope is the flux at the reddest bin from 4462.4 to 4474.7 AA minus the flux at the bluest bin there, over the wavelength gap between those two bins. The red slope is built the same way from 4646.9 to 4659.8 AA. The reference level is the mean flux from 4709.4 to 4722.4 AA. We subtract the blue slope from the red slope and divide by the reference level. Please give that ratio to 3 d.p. -0.008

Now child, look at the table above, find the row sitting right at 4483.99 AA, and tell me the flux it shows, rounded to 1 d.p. 12.2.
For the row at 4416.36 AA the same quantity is 11.9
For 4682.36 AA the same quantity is 11.6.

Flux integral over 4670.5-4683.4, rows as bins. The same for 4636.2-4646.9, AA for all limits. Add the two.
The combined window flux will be 281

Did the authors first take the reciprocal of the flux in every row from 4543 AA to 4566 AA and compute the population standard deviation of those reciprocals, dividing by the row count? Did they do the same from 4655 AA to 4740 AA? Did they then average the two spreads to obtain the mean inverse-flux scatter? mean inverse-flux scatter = 0.0036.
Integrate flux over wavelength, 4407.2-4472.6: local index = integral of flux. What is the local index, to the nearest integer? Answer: 787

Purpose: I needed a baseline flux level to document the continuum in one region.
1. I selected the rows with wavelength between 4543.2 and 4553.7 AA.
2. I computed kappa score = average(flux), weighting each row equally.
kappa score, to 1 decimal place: 11.2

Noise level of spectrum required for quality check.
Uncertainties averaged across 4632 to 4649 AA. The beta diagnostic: 0.49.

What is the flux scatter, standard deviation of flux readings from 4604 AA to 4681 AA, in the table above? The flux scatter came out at 0.50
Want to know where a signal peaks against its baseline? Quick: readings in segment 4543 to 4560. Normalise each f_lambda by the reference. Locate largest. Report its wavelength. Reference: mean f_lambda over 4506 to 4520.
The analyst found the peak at 4558.95 AA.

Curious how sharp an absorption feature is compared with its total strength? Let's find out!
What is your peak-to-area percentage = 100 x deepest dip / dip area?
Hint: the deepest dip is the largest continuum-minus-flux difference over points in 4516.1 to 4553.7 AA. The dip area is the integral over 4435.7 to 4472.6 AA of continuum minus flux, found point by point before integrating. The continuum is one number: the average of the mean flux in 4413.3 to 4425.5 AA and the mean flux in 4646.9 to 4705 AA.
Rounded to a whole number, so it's -55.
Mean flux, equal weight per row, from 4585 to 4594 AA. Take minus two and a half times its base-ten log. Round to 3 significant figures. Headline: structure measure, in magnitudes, -2.67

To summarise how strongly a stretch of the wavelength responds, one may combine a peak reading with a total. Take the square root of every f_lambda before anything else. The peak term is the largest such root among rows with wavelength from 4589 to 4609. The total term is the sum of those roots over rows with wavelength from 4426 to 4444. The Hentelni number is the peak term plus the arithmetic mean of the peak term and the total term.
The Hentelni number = 21.1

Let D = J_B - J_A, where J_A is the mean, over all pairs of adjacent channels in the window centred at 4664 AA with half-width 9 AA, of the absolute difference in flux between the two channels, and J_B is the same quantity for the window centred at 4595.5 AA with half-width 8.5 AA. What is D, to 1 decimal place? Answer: -0.2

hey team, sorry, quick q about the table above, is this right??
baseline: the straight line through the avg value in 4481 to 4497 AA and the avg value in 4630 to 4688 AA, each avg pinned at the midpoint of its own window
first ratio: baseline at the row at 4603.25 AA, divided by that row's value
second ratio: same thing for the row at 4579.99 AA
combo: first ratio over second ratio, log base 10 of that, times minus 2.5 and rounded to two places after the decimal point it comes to -0.13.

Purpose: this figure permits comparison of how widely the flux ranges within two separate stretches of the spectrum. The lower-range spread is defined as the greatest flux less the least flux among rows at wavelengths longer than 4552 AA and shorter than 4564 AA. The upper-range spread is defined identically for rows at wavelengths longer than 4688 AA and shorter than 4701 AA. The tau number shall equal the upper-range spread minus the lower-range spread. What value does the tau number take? 0.50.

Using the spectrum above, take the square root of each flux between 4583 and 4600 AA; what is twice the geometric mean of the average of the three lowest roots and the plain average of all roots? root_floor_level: 6.80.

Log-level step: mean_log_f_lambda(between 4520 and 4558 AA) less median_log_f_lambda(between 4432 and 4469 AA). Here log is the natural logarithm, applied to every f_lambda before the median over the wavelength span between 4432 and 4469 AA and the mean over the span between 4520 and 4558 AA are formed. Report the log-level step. -0.015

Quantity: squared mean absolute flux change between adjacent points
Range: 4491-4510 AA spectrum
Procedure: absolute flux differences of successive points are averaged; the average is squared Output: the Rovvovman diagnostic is 0.33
